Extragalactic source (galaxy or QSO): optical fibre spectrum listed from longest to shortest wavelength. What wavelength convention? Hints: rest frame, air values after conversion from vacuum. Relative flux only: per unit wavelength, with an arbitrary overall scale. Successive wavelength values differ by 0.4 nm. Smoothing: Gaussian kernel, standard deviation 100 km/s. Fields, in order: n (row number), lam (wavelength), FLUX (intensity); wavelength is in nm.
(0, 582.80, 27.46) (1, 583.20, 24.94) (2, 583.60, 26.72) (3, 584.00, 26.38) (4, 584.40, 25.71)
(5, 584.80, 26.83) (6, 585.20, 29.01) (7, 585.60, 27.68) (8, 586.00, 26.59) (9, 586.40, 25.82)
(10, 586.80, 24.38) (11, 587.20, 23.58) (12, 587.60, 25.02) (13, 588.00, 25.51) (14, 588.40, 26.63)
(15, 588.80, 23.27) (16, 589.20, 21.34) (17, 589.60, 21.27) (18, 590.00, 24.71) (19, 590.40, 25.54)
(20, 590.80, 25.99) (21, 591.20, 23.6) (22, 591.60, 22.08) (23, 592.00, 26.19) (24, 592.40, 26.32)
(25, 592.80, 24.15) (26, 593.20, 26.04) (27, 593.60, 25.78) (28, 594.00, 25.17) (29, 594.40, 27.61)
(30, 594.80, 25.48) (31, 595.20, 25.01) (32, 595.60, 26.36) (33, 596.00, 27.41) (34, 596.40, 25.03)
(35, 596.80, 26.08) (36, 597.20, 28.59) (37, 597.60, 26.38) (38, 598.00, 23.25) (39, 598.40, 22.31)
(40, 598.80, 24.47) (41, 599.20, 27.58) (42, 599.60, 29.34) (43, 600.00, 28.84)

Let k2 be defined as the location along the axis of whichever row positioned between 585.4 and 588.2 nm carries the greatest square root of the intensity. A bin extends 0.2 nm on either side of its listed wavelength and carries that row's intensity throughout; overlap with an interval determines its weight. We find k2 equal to 585.60 nm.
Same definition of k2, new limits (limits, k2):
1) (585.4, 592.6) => 585.60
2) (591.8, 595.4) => 594.40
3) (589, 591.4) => 590.80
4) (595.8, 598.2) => 597.20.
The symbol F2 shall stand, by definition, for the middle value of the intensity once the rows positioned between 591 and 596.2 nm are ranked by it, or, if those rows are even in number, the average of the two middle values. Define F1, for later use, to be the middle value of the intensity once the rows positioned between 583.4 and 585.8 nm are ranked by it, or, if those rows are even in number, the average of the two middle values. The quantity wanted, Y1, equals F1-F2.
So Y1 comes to 1.0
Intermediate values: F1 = 26.8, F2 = 25.78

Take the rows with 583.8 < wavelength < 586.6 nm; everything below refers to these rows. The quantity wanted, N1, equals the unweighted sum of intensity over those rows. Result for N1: 188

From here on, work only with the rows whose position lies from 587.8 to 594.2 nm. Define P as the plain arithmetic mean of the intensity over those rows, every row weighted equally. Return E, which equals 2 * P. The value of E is 49.2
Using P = 24.6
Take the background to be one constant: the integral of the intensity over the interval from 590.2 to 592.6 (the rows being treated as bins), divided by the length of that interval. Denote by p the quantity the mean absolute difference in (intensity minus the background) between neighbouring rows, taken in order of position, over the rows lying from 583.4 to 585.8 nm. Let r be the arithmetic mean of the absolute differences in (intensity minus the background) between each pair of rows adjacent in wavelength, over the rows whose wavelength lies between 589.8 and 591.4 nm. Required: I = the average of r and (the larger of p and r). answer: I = 1.22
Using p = 1.13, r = 1.22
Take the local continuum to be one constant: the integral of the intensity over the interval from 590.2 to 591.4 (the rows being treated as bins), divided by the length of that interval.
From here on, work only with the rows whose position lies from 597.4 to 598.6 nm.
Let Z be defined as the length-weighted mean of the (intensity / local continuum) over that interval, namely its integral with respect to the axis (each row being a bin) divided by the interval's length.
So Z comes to 0.96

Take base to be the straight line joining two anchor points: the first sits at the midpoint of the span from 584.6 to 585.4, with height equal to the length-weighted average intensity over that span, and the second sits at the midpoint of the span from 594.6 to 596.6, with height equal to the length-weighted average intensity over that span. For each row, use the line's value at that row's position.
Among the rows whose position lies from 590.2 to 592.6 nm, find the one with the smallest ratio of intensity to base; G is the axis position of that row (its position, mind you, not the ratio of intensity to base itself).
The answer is 591.60 nm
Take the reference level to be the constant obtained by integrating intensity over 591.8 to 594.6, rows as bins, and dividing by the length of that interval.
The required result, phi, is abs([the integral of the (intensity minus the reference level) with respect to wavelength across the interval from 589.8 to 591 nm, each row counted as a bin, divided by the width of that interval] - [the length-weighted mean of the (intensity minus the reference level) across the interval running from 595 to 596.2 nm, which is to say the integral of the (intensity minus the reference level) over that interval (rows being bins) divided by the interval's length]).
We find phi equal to 0.8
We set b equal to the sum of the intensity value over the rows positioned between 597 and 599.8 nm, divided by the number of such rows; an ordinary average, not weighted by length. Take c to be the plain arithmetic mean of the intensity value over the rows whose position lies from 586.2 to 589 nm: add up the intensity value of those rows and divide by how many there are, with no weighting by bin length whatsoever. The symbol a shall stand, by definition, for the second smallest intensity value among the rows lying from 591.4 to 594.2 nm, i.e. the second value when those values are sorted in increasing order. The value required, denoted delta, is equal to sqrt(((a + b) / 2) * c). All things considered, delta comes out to 25.0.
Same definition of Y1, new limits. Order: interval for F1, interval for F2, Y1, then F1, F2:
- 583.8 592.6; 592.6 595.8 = 0.0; 25.6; 25.63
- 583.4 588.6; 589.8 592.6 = 0.8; 26.4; 25.54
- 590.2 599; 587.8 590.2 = 1.7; 25.7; 23.99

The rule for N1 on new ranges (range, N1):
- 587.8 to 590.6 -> 168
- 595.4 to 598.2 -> 183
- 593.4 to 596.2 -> 183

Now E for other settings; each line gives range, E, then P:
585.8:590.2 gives 48.7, 24.4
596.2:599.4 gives 50.9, 25.5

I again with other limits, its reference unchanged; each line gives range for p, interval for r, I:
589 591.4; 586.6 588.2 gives 1.17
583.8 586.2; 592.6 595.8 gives 1.31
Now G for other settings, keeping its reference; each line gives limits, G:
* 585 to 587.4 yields 587.20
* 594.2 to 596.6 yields 595.20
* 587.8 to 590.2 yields 589.60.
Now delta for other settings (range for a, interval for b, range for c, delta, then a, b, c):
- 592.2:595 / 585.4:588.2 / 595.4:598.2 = 25.7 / 25.17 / 25.5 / 26.2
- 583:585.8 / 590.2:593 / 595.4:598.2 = 25.7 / 25.71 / 24.8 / 26.2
